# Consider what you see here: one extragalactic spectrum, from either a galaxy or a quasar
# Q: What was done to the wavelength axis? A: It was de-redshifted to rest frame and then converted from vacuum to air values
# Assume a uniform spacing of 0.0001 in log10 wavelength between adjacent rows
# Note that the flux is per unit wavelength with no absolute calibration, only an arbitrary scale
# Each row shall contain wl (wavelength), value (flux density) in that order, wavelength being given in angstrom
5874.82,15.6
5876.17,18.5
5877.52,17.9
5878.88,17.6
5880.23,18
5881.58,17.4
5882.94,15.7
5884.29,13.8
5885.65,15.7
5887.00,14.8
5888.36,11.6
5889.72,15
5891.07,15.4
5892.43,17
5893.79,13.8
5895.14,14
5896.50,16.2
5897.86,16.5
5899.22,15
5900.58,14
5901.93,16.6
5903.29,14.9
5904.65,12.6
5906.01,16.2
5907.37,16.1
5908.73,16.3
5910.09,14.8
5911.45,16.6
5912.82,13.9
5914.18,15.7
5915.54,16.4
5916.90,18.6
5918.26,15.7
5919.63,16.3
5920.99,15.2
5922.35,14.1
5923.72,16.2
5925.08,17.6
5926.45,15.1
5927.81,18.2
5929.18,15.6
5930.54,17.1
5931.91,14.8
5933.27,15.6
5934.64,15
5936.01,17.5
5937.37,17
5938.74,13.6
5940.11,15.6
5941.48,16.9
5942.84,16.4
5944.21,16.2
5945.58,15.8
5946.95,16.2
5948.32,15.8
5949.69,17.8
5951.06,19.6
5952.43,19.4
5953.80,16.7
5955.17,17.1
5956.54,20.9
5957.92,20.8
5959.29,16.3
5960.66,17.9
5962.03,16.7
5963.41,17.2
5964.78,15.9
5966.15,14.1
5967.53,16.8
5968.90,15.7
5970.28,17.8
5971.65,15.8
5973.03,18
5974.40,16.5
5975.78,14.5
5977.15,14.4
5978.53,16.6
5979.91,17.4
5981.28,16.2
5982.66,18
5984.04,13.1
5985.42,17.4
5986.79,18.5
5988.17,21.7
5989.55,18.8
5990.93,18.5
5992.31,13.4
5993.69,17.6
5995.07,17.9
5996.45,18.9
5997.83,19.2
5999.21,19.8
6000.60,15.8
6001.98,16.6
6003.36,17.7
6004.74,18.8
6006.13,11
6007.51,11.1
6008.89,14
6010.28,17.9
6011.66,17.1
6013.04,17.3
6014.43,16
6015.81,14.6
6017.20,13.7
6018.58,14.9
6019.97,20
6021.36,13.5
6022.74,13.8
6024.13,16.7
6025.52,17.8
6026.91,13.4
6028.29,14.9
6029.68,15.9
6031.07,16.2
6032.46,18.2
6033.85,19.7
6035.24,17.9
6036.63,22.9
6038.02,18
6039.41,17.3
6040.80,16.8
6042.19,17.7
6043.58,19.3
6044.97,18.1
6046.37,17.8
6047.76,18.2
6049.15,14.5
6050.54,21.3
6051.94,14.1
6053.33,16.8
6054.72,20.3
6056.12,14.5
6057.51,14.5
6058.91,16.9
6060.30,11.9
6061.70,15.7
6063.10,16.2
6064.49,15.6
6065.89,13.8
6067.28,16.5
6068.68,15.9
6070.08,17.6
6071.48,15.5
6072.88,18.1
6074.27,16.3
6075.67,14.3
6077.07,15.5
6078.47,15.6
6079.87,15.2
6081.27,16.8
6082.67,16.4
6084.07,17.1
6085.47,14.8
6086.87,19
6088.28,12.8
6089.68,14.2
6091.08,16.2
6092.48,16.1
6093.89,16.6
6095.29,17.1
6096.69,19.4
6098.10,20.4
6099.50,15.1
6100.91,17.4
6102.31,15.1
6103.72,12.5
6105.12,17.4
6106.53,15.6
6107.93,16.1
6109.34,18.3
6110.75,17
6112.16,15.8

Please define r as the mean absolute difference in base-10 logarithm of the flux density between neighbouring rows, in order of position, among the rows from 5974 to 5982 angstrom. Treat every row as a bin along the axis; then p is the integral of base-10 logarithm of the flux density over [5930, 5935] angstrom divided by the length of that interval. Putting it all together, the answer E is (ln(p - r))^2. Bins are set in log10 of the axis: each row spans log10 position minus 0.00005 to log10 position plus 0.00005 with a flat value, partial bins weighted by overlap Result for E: 0.0216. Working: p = 1.19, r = 0.034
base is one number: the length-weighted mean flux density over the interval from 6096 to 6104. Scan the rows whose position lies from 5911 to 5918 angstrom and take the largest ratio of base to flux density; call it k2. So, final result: 1.21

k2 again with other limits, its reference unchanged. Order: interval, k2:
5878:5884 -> 1.07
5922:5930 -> 1.20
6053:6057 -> 1.16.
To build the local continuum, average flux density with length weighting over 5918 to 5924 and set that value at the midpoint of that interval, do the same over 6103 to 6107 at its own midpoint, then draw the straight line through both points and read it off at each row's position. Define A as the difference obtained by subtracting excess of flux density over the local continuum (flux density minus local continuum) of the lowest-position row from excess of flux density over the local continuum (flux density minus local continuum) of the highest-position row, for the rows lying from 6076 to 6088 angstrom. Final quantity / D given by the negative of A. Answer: -4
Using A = 4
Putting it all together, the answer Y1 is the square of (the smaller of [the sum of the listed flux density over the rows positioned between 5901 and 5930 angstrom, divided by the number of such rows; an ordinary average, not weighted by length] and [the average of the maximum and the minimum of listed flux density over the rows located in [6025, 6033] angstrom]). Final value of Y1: 250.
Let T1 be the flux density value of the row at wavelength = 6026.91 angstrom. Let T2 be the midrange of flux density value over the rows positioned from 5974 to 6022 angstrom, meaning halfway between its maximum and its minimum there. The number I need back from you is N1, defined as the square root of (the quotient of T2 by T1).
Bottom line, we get 1.10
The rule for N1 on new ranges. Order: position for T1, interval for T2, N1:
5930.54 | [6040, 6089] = 0.99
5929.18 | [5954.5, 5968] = 1.06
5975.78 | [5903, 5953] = 1.05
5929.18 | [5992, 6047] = 1.04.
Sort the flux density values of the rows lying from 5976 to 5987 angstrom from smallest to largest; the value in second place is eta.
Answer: 14.4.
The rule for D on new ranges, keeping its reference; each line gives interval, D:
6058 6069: 1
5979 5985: 4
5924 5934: 2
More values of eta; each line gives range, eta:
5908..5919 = 14.8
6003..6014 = 11.1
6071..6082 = 15.2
